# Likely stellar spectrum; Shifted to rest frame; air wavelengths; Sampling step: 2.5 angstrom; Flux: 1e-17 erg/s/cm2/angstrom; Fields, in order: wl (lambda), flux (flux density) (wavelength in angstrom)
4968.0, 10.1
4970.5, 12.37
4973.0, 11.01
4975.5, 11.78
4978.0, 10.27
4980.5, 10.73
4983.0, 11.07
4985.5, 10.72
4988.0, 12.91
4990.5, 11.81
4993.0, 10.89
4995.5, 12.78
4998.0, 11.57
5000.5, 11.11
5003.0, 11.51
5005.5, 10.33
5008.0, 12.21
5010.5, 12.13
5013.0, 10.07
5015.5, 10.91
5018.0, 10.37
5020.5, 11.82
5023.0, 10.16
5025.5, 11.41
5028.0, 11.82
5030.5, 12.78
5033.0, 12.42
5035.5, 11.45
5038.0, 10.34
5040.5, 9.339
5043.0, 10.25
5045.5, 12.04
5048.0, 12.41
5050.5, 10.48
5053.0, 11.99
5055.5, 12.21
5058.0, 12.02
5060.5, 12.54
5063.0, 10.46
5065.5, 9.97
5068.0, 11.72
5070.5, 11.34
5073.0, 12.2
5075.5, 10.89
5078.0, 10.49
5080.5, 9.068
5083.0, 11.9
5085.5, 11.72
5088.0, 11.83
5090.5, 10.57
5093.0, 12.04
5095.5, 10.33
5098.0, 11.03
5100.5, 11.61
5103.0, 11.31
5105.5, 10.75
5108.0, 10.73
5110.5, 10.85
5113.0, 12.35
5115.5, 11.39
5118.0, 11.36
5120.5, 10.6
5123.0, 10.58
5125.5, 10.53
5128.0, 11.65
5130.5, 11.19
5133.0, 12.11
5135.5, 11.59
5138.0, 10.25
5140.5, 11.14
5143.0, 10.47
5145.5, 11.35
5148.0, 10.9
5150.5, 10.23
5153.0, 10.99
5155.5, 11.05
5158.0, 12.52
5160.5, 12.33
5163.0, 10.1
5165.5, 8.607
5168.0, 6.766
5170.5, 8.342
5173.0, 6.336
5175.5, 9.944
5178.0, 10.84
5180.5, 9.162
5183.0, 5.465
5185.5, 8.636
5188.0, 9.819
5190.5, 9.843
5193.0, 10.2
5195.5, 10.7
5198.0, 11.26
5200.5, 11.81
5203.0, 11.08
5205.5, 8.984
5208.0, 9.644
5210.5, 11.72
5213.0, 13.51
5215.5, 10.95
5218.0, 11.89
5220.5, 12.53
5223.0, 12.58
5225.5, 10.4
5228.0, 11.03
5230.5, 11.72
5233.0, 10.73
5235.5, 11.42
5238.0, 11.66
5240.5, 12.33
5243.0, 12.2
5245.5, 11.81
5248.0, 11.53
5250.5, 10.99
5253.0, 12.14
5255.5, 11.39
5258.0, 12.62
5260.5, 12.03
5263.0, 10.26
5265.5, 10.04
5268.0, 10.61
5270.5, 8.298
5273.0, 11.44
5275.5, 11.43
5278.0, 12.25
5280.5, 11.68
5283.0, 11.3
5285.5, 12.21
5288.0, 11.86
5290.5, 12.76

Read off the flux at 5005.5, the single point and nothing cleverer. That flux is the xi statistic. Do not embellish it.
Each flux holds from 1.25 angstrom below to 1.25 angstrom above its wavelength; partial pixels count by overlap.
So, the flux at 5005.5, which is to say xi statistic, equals 10.33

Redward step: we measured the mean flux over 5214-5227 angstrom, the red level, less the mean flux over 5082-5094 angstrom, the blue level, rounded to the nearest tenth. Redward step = 0.1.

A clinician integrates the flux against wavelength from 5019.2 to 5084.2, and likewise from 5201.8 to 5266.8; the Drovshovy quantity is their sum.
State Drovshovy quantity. 1477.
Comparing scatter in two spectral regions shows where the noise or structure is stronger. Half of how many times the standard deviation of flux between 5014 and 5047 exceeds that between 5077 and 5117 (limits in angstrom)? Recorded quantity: 0.62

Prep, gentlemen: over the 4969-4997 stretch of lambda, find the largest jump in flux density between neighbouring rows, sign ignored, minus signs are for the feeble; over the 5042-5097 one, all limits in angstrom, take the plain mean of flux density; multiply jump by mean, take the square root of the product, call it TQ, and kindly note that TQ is 4.97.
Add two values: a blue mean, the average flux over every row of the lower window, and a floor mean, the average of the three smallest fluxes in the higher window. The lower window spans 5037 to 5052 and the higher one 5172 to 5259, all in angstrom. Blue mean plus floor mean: 17.6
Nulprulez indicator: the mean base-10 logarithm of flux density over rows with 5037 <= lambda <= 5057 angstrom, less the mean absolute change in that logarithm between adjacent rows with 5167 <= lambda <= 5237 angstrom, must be 0.98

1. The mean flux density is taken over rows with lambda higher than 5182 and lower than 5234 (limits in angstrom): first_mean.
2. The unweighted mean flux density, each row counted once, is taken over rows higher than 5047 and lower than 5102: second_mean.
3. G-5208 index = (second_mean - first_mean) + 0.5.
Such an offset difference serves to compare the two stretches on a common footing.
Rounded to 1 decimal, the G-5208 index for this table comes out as 1.1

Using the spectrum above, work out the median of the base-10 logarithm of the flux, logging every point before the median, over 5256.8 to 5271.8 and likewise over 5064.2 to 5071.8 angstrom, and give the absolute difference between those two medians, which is 0.04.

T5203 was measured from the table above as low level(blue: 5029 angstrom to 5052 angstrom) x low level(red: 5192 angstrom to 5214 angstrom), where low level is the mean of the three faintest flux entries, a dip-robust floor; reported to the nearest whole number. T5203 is 96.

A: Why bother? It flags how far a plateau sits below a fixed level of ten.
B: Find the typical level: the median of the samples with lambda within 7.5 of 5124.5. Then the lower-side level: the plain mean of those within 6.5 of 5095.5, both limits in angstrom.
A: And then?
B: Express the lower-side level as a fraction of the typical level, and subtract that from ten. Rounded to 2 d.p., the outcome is 8.98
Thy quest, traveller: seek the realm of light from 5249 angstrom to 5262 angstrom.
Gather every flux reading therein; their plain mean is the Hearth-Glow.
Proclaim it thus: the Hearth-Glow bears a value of 11.8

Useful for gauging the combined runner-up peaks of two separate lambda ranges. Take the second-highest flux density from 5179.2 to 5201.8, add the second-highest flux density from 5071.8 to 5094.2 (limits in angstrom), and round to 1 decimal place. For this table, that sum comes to 23.3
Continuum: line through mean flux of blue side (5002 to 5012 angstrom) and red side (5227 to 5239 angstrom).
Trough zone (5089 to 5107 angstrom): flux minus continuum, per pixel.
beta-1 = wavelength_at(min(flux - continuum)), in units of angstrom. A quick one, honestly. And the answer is 5095.5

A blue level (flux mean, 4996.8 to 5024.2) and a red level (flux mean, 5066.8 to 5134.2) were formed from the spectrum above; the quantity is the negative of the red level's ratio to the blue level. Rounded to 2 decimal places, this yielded -1.01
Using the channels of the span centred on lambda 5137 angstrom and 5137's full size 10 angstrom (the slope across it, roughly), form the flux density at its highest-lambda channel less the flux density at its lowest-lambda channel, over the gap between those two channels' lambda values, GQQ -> -0.13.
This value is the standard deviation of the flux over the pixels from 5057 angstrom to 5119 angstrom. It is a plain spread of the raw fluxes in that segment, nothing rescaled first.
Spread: 0.8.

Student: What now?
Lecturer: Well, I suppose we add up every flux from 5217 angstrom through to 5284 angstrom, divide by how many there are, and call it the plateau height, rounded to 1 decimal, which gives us 11.4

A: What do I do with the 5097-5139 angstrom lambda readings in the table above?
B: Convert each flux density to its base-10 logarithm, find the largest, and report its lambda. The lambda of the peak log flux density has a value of 5113.0 angstrom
